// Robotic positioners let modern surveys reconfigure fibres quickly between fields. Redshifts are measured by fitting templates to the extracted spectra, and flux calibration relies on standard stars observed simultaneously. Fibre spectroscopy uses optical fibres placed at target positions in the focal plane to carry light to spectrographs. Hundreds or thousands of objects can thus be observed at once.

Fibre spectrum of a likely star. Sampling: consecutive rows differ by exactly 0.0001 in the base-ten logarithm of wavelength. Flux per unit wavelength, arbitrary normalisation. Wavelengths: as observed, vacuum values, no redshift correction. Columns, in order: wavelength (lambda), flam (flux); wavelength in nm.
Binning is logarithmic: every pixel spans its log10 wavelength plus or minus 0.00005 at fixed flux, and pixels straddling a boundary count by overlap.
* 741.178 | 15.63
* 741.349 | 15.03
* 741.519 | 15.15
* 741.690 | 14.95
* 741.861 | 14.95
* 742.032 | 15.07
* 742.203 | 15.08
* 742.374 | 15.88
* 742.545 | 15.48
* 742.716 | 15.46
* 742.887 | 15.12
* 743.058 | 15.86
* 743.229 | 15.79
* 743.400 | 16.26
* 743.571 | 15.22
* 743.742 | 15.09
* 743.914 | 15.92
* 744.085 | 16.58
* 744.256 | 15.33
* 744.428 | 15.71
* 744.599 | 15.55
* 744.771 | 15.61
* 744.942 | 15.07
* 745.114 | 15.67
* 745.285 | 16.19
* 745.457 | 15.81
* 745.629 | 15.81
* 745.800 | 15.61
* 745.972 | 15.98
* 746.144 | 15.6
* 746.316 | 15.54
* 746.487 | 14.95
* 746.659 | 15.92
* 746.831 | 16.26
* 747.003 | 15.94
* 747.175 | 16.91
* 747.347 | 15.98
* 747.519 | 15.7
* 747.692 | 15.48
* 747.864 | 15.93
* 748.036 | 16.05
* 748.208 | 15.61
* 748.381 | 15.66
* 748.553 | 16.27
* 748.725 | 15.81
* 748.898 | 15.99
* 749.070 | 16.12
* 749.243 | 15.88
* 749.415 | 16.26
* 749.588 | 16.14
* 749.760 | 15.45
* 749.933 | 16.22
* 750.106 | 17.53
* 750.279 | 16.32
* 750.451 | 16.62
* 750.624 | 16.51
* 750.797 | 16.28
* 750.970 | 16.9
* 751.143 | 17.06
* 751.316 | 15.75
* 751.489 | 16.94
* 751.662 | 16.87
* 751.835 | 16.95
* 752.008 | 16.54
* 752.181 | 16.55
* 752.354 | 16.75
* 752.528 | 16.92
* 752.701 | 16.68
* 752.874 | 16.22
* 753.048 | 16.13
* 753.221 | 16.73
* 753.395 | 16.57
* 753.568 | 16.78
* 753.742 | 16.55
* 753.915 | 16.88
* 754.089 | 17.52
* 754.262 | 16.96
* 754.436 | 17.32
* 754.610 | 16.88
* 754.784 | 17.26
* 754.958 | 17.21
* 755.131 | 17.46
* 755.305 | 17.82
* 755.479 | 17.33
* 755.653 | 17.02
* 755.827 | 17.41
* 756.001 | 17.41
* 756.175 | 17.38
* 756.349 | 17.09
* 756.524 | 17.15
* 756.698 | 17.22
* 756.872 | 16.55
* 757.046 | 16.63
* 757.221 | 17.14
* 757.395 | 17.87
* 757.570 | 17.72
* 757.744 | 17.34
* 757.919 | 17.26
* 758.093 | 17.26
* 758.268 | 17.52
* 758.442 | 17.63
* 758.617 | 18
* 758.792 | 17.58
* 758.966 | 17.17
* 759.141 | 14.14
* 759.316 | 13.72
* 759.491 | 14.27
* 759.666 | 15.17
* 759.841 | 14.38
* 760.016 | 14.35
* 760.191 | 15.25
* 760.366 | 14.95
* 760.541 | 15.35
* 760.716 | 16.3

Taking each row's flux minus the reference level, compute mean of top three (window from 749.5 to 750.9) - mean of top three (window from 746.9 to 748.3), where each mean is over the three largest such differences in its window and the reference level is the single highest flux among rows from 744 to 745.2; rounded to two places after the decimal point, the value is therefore 0.57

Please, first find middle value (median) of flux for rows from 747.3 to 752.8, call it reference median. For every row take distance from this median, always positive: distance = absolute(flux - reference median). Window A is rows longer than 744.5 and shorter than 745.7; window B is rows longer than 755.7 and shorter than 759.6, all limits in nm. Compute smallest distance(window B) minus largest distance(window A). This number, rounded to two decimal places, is -0.91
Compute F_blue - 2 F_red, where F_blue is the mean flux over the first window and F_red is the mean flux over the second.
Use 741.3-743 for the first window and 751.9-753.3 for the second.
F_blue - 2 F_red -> -17.91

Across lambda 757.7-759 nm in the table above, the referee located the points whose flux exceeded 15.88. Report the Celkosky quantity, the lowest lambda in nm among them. 757.744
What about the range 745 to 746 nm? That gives 745.285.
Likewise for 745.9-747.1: 745.972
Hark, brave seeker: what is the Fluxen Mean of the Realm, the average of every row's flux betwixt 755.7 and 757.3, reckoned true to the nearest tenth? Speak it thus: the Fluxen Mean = 17.1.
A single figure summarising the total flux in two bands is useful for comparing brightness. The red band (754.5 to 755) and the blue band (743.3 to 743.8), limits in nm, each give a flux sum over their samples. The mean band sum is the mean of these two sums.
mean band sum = 49.0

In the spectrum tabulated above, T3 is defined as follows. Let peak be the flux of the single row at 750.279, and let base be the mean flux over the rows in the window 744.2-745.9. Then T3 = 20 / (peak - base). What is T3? 29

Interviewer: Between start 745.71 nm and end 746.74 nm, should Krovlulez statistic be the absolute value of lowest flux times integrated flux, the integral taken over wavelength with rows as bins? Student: 240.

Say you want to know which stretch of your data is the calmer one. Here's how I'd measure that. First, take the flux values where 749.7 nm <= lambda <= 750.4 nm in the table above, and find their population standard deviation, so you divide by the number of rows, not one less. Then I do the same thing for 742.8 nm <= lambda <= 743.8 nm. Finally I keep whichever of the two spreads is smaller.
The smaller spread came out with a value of 0.44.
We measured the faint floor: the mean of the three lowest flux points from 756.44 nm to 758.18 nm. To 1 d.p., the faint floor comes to 16.8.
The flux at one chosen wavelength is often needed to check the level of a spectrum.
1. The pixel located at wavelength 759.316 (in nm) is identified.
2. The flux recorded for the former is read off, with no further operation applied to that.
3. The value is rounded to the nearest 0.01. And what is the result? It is 13.72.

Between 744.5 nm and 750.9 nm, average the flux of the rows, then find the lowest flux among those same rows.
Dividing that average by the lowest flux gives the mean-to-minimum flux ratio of 1.07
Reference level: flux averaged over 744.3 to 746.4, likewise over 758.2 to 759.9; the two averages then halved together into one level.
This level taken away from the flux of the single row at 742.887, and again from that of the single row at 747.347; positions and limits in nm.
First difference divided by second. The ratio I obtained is -4.3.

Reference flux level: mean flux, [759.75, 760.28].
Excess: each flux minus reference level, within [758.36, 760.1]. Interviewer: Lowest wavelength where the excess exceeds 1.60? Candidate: 758.442 nm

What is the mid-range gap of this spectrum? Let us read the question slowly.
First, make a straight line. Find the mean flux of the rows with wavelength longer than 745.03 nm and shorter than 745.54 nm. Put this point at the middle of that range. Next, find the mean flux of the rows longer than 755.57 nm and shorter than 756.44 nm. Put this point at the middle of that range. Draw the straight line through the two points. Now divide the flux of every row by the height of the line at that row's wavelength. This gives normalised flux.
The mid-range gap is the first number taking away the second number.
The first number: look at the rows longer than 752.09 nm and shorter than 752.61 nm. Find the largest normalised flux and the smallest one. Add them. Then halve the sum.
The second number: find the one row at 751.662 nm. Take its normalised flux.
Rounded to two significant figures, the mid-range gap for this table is -0.013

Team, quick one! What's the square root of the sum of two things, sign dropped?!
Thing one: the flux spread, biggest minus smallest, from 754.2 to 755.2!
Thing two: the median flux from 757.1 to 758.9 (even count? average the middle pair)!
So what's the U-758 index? 4.26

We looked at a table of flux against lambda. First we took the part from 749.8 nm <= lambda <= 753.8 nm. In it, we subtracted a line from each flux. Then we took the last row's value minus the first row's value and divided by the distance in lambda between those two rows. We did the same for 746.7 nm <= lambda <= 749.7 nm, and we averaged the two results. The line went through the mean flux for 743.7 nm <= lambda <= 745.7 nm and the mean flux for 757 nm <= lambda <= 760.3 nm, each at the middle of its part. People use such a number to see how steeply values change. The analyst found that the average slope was 0.0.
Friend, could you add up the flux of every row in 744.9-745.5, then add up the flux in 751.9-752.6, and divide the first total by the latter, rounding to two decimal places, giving 0.94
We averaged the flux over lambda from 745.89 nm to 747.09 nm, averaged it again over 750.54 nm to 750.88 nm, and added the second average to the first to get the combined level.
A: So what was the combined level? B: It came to 32.1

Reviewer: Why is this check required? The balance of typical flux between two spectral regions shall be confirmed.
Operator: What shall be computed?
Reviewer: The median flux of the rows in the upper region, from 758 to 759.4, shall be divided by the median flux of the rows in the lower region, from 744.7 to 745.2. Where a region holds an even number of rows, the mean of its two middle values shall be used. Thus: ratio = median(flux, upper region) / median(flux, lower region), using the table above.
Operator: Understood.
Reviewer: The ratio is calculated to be 1.11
